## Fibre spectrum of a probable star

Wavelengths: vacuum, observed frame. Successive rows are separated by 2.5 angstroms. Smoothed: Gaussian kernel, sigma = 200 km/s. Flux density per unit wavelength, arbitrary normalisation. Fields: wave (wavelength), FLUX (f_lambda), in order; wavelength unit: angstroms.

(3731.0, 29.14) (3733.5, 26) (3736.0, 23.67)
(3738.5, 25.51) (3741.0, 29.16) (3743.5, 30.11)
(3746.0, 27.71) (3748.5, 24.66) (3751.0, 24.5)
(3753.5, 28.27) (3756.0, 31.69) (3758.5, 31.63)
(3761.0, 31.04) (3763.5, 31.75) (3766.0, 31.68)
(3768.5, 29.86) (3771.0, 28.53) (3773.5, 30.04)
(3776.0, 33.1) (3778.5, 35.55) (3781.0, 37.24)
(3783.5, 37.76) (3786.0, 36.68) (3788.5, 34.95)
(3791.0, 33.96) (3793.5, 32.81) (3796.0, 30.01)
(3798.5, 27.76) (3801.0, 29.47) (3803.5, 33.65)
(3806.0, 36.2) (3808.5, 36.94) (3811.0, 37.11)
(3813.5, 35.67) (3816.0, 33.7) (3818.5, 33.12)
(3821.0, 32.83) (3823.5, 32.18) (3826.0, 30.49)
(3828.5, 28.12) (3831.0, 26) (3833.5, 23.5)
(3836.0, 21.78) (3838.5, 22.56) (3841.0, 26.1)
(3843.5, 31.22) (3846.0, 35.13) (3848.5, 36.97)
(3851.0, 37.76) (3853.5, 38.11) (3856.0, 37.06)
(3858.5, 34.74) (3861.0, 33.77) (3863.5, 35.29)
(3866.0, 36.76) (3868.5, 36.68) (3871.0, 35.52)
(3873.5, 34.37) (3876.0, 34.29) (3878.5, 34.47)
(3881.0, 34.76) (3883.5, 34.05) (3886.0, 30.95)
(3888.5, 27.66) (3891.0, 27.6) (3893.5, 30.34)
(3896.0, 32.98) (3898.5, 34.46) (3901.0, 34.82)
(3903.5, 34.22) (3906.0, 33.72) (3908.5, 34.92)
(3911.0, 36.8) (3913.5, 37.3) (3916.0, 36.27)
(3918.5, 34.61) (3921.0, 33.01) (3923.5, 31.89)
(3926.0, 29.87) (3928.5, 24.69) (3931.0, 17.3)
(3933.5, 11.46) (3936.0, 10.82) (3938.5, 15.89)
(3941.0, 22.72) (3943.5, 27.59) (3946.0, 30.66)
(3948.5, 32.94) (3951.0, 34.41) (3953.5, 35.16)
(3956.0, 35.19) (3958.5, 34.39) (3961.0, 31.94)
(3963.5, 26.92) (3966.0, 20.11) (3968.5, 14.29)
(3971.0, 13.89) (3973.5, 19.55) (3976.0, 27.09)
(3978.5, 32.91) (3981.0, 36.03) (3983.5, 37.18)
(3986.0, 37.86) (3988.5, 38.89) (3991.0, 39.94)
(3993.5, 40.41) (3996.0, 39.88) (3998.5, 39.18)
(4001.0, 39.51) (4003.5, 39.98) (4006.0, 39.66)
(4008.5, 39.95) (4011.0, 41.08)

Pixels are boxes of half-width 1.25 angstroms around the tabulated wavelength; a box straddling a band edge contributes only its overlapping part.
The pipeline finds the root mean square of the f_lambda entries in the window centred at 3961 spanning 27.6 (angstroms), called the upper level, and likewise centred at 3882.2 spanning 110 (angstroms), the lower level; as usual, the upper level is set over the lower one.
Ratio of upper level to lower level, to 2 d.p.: 0.89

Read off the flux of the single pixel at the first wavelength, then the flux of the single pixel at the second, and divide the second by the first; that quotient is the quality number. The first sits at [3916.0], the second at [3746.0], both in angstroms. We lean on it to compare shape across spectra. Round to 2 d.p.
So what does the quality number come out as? 0.76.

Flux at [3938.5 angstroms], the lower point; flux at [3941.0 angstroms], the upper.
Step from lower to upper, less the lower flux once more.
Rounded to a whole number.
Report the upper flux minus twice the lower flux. -9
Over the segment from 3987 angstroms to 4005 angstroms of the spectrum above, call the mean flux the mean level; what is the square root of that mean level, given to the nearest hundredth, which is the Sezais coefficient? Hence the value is 6.30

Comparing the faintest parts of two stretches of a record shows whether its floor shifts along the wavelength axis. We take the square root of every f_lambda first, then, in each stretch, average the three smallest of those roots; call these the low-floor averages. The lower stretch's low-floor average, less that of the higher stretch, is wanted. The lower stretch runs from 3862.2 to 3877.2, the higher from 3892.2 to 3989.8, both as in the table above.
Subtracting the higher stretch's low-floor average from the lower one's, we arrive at 2.4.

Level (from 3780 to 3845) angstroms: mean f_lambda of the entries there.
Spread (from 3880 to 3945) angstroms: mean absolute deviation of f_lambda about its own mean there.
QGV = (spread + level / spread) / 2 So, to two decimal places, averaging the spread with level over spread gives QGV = 5.63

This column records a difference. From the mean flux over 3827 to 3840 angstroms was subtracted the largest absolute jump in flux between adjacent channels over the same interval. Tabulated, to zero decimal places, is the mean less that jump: 22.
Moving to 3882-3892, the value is 27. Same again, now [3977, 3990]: 33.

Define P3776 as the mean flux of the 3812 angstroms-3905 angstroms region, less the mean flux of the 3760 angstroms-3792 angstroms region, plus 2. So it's 1.2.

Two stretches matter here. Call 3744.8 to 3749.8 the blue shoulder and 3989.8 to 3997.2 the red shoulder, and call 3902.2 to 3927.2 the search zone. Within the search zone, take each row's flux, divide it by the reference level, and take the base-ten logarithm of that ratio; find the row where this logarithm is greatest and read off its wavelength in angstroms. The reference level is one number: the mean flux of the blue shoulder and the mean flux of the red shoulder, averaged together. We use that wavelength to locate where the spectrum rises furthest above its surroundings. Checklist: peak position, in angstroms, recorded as 3913.5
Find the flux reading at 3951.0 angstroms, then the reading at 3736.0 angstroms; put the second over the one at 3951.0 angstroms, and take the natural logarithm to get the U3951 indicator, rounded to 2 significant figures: -0.37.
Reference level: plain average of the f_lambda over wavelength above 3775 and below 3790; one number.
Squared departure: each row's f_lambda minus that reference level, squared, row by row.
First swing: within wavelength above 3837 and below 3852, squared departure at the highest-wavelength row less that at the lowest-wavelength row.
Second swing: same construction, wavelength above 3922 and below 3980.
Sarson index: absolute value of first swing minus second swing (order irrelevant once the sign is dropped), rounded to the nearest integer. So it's 167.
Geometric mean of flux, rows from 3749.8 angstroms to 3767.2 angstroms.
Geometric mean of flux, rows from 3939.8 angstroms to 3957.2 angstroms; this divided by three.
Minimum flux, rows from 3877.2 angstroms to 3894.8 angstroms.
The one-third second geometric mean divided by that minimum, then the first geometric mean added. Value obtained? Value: 30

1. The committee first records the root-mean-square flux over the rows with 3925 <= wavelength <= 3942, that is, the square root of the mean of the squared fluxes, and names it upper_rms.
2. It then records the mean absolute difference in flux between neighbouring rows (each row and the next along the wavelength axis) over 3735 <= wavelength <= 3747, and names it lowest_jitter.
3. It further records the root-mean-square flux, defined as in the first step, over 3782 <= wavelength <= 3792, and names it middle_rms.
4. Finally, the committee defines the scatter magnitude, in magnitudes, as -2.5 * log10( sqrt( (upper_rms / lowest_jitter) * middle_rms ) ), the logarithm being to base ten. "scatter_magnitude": -3.14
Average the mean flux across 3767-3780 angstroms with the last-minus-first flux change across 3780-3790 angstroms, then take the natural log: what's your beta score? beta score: 2.7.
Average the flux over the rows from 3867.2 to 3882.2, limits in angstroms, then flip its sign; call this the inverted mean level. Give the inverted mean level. -35.0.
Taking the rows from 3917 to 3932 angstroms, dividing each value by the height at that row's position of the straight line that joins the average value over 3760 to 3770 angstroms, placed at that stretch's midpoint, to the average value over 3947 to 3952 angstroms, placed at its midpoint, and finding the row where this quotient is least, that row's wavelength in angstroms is 3931.0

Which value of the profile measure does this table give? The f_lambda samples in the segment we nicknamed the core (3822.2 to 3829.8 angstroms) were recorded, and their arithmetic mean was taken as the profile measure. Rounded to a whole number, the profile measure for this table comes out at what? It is 30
